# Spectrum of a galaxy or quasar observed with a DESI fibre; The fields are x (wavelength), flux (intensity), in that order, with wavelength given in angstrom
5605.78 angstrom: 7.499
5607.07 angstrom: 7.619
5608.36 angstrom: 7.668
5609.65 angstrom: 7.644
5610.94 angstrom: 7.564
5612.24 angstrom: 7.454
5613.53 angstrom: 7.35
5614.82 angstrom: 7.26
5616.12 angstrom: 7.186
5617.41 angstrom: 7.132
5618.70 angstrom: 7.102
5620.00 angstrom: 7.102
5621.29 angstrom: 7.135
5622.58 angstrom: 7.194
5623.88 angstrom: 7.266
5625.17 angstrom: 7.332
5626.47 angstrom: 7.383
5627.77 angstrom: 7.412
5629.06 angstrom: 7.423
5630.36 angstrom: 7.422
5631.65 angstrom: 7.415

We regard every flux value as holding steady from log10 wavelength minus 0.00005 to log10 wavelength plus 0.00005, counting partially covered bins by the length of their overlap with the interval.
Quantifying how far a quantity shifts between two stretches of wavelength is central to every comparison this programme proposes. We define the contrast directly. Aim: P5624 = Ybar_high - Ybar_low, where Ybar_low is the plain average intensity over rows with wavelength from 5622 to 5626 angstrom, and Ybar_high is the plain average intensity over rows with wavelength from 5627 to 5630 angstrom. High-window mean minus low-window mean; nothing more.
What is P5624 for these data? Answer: 0.15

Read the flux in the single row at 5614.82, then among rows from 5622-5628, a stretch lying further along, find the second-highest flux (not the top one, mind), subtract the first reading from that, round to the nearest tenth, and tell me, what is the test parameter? 0.1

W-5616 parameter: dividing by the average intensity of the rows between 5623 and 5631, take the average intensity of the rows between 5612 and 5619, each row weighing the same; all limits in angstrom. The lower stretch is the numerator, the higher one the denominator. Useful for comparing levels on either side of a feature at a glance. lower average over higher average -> 0.98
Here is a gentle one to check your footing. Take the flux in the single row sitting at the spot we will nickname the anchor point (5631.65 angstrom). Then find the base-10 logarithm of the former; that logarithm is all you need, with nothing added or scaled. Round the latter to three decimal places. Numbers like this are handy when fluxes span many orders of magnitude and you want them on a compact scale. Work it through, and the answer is 0.870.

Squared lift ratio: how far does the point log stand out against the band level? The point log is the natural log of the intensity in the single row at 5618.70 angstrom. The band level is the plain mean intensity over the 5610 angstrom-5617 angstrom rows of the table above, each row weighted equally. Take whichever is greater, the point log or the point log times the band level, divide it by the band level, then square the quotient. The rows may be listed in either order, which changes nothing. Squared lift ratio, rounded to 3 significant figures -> 3.84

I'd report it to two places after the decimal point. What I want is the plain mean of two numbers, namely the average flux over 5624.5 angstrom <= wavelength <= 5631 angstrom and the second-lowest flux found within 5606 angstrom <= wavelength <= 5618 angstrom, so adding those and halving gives 7.29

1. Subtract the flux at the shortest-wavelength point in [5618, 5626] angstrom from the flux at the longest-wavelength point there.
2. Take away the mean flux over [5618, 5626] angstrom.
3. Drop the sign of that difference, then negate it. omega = -7.0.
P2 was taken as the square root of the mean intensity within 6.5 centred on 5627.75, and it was 2.72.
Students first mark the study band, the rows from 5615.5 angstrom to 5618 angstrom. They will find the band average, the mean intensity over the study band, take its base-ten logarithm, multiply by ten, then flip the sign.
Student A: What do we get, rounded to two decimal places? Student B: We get -8.55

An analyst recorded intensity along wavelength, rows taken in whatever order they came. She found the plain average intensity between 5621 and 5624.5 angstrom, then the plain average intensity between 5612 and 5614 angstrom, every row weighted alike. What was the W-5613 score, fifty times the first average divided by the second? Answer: 48.6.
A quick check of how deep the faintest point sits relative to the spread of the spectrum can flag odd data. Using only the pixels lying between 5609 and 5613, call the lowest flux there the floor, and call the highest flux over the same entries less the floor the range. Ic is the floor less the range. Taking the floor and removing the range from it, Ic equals 7.26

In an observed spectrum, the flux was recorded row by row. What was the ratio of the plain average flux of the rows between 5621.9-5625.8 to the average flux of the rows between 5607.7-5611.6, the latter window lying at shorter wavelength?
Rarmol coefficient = 0.95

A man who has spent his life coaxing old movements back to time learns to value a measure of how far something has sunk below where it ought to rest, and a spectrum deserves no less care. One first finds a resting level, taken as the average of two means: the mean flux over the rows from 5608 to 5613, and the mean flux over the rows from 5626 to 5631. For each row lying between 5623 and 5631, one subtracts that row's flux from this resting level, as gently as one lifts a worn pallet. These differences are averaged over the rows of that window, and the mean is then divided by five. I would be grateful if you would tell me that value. 0.02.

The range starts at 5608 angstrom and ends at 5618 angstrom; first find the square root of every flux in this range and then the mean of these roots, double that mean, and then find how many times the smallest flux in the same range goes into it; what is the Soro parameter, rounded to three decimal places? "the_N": 0.763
